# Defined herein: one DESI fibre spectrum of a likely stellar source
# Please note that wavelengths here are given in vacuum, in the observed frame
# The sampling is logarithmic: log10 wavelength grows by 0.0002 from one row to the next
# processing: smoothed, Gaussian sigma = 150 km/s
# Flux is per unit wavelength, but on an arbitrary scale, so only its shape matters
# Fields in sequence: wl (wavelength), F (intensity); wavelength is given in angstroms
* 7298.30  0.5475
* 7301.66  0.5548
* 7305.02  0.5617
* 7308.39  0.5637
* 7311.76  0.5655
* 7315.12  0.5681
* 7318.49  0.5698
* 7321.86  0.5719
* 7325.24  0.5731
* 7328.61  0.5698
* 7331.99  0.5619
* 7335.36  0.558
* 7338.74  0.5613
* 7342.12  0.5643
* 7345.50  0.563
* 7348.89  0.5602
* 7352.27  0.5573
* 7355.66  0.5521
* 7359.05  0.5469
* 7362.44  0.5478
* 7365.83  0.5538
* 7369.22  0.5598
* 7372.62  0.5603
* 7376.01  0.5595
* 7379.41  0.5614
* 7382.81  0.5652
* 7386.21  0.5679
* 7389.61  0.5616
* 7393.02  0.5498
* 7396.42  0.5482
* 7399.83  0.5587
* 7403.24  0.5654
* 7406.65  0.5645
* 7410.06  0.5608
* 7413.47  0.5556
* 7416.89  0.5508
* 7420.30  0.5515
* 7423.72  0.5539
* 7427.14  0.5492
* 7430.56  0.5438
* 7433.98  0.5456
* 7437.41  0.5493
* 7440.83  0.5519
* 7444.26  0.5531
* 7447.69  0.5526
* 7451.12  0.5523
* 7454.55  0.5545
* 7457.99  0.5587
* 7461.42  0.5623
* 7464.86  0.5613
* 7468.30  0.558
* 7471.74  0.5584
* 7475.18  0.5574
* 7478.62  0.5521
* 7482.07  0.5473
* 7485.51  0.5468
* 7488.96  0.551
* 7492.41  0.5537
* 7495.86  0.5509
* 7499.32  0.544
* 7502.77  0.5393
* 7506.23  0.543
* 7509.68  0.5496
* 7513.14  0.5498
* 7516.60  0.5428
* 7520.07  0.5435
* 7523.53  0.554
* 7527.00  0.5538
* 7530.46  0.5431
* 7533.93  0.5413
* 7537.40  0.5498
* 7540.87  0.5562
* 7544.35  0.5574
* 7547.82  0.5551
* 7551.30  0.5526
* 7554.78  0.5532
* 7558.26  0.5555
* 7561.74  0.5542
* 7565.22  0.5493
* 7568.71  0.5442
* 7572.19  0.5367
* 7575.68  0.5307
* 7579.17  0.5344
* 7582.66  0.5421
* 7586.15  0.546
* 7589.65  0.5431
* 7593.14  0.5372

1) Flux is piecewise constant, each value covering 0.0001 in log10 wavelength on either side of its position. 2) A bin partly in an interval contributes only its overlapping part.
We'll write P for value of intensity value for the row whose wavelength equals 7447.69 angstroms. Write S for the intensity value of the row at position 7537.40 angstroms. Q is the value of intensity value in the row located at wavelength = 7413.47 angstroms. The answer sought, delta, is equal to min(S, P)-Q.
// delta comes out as -0.006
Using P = 0.5526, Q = 0.5556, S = 0.5498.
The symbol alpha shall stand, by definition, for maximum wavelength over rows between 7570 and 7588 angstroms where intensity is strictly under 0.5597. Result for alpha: 7586.15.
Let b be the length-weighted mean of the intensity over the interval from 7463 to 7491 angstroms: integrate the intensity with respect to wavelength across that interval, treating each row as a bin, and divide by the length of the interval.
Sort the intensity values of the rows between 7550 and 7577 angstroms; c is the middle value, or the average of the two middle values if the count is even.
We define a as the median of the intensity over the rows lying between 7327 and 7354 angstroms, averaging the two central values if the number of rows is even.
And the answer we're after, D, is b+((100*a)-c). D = 56.2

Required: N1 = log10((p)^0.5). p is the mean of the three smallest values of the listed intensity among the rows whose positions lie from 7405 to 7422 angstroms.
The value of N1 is -0.129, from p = 0.553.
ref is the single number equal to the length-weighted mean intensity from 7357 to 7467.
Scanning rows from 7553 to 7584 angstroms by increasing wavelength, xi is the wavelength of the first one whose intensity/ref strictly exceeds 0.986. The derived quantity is 7554.78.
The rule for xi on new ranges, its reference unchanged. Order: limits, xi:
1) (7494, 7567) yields 7495.86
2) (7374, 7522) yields 7376.01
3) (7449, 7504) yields 7451.12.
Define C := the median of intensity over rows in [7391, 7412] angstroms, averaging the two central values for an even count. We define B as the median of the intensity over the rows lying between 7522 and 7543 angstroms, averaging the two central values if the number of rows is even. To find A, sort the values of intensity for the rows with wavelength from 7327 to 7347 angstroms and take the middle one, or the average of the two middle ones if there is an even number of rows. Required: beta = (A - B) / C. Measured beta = 0.019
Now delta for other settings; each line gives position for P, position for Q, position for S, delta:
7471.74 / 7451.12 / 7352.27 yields 0.005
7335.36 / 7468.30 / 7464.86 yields 0.000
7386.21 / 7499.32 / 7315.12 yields 0.024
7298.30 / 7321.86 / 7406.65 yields -0.024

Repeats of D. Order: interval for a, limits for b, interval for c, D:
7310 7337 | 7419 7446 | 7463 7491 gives 56.9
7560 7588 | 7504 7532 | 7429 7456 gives 54.3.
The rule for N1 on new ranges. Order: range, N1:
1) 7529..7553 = -0.132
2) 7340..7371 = -0.130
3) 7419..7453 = -0.131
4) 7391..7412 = -0.129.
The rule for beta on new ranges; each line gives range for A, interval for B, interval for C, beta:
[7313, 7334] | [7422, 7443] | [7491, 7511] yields 0.038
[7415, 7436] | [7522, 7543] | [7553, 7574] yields -0.003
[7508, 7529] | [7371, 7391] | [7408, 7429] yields -0.021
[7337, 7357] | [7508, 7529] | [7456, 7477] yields 0.020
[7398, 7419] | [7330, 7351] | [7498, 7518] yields -0.003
